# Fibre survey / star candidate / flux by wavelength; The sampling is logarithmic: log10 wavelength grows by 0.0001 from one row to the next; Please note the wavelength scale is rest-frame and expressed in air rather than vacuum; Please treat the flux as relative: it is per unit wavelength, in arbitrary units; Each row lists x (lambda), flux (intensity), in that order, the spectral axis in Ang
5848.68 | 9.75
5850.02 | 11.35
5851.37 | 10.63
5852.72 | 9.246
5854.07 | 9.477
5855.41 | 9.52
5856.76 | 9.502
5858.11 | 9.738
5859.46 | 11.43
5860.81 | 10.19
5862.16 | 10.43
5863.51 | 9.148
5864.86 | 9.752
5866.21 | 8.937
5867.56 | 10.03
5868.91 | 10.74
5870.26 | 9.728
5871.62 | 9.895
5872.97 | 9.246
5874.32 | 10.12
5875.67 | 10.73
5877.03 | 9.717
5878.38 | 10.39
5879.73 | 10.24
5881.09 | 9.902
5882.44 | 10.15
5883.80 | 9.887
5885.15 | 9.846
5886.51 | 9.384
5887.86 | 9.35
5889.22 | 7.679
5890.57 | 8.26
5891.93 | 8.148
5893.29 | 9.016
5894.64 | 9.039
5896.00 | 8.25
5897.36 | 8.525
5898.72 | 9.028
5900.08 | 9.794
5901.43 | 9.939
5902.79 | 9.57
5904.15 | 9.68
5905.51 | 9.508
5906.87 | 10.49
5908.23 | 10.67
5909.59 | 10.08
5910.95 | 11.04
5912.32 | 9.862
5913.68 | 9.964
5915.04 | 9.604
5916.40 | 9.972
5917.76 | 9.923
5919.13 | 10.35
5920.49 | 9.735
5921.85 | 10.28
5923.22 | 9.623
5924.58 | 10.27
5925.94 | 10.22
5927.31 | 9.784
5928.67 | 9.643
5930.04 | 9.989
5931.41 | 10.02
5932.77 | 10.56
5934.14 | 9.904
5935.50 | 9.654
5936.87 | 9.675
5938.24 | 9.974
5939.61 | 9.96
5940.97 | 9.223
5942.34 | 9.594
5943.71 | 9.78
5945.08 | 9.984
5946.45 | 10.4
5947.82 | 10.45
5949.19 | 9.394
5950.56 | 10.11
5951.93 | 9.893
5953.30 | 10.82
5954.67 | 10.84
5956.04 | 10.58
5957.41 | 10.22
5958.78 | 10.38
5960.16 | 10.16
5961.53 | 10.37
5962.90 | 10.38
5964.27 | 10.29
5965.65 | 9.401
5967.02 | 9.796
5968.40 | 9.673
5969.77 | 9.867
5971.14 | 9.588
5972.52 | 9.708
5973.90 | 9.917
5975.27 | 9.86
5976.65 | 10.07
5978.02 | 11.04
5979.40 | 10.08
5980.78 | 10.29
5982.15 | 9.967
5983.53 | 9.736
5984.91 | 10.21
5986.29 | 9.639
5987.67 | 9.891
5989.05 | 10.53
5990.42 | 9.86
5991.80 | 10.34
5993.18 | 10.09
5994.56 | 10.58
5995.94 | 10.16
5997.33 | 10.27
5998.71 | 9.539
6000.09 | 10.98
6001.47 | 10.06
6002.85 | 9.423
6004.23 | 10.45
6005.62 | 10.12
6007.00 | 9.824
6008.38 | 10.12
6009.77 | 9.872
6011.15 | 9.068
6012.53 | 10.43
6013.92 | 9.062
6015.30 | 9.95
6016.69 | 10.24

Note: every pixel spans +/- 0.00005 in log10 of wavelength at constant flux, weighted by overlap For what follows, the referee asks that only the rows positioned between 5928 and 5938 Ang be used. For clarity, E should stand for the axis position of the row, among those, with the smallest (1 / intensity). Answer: 5932.77 Ang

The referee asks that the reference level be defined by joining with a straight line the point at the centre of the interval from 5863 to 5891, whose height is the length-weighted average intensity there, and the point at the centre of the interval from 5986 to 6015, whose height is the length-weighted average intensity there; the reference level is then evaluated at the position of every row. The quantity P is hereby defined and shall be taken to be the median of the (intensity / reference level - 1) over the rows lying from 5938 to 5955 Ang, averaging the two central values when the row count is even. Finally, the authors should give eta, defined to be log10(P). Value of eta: -1.95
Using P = 0.011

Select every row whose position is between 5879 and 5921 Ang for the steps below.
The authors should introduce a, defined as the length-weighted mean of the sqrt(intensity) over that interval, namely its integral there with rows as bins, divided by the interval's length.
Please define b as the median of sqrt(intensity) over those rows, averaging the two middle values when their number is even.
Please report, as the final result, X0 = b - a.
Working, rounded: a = 3.09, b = 3.13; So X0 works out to 0.037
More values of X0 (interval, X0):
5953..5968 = 0.017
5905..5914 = -0.025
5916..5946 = 0.005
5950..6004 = -0.005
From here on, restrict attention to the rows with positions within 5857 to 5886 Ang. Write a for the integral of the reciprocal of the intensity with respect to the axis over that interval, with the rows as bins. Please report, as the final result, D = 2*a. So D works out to 5.82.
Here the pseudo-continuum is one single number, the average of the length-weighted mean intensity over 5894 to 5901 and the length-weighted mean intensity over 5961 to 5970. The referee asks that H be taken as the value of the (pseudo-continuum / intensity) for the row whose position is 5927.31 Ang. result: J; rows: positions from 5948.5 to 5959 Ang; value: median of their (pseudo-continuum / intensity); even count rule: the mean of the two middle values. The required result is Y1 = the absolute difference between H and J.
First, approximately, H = 0.97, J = 0.919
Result 0.048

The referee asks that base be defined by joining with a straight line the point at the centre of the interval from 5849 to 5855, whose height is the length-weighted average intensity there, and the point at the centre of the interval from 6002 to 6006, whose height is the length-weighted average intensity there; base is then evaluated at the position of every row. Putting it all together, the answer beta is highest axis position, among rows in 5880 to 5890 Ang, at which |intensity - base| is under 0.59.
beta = 5885.15 Ang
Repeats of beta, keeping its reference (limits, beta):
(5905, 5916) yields 5915.04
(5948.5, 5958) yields 5957.41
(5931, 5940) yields 5939.61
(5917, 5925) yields 5924.58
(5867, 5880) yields 5879.73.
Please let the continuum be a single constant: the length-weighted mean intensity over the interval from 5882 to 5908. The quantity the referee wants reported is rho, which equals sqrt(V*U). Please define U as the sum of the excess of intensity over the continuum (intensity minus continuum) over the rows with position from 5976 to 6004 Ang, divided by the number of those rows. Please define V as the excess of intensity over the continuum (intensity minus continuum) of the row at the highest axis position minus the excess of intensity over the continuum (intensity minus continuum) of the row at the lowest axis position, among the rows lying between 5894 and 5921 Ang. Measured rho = 0.78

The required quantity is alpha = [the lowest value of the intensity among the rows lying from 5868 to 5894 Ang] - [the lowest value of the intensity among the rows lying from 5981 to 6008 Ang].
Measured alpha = -1.7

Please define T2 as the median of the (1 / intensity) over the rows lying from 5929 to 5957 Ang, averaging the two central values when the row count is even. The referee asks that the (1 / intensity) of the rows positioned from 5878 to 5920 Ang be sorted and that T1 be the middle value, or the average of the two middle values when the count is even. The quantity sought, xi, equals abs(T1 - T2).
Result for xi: 0.0014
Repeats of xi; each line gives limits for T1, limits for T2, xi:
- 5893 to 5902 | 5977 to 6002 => 0.0120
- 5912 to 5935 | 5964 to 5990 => 0.0007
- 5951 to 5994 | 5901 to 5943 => 0.0014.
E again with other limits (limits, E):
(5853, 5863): 5859.46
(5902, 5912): 5910.95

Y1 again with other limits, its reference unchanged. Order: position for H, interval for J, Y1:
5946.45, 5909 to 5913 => 0.029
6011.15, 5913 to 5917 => 0.094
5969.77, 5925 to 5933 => 0.013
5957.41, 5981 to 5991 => 0.031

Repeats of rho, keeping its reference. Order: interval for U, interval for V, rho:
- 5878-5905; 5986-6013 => 0.19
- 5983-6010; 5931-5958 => 0.41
